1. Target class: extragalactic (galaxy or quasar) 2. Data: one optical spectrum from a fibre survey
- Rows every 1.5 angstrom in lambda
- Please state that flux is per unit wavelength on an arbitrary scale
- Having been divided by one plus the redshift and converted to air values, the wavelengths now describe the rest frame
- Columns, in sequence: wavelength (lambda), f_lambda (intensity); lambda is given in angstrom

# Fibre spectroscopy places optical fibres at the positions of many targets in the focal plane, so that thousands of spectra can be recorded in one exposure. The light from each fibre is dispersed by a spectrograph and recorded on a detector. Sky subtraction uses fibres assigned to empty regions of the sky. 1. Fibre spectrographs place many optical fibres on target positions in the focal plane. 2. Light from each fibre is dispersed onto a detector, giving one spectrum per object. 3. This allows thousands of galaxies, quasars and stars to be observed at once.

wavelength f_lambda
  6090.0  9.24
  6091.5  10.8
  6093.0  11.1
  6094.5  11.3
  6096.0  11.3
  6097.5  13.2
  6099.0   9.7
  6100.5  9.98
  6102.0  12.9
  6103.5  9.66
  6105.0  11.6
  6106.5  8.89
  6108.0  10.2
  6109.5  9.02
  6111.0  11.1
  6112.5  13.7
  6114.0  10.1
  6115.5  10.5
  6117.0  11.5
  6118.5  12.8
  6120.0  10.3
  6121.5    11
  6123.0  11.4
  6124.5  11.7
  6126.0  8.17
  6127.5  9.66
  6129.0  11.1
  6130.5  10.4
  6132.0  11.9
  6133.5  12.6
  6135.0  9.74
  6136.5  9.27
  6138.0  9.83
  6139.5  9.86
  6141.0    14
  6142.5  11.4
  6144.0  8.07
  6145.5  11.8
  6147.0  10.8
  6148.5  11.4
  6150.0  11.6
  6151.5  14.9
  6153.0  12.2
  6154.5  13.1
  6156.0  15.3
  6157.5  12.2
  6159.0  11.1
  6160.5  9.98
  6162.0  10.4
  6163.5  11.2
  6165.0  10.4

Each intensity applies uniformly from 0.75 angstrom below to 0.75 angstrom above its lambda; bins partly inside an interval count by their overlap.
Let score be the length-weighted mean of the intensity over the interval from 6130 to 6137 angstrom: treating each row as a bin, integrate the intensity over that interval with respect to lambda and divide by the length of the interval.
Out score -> 10.85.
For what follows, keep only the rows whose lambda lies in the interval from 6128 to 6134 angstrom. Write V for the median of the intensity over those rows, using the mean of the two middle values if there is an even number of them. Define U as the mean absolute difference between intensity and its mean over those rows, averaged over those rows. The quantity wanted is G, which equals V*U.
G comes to 9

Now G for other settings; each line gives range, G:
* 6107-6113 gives 15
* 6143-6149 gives 14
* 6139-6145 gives 20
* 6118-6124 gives 8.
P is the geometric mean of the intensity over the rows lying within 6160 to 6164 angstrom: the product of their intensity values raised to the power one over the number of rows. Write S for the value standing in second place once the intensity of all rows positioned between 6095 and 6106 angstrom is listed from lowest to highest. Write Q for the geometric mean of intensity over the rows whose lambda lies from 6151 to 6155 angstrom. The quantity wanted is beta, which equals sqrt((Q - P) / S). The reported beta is 0.54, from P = 10.5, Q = 13.4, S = 9.7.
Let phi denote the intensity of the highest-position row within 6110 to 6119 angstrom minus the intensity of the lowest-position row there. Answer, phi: 1.7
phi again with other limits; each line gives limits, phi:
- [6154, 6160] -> -2.0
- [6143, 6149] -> 3.3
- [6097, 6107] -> -4.3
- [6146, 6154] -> 1.4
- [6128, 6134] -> 1.5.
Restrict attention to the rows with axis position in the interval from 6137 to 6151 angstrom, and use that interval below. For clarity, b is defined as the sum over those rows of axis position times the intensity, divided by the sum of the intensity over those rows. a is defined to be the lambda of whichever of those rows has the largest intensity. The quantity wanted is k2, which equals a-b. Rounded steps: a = 6141.0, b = 6144.1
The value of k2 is -3.1 angstrom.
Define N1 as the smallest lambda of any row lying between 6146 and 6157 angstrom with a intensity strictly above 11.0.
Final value 6148.5 angstrom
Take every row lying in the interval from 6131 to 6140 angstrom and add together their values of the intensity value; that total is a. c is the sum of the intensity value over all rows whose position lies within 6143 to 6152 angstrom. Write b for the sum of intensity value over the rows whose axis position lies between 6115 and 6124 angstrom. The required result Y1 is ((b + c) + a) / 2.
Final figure 100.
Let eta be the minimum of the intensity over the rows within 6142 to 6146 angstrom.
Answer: 8.07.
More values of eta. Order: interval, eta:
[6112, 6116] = 10.1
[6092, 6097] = 11.1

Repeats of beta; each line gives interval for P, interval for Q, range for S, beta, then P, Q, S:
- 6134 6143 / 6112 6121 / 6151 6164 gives 0.28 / 10.6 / 11.4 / 10.4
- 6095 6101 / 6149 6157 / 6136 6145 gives 0.51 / 11.0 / 13.3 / 9.27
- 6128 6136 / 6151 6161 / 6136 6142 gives 0.38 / 11.1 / 12.6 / 9.83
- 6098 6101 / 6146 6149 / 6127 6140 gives 0.36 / 9.8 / 11.1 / 9.66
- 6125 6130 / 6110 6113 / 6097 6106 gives 0.53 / 9.6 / 12.3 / 9.7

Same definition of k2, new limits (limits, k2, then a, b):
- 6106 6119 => -0.3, 6112.5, 6112.8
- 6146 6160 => 2.9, 6156.0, 6153.1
